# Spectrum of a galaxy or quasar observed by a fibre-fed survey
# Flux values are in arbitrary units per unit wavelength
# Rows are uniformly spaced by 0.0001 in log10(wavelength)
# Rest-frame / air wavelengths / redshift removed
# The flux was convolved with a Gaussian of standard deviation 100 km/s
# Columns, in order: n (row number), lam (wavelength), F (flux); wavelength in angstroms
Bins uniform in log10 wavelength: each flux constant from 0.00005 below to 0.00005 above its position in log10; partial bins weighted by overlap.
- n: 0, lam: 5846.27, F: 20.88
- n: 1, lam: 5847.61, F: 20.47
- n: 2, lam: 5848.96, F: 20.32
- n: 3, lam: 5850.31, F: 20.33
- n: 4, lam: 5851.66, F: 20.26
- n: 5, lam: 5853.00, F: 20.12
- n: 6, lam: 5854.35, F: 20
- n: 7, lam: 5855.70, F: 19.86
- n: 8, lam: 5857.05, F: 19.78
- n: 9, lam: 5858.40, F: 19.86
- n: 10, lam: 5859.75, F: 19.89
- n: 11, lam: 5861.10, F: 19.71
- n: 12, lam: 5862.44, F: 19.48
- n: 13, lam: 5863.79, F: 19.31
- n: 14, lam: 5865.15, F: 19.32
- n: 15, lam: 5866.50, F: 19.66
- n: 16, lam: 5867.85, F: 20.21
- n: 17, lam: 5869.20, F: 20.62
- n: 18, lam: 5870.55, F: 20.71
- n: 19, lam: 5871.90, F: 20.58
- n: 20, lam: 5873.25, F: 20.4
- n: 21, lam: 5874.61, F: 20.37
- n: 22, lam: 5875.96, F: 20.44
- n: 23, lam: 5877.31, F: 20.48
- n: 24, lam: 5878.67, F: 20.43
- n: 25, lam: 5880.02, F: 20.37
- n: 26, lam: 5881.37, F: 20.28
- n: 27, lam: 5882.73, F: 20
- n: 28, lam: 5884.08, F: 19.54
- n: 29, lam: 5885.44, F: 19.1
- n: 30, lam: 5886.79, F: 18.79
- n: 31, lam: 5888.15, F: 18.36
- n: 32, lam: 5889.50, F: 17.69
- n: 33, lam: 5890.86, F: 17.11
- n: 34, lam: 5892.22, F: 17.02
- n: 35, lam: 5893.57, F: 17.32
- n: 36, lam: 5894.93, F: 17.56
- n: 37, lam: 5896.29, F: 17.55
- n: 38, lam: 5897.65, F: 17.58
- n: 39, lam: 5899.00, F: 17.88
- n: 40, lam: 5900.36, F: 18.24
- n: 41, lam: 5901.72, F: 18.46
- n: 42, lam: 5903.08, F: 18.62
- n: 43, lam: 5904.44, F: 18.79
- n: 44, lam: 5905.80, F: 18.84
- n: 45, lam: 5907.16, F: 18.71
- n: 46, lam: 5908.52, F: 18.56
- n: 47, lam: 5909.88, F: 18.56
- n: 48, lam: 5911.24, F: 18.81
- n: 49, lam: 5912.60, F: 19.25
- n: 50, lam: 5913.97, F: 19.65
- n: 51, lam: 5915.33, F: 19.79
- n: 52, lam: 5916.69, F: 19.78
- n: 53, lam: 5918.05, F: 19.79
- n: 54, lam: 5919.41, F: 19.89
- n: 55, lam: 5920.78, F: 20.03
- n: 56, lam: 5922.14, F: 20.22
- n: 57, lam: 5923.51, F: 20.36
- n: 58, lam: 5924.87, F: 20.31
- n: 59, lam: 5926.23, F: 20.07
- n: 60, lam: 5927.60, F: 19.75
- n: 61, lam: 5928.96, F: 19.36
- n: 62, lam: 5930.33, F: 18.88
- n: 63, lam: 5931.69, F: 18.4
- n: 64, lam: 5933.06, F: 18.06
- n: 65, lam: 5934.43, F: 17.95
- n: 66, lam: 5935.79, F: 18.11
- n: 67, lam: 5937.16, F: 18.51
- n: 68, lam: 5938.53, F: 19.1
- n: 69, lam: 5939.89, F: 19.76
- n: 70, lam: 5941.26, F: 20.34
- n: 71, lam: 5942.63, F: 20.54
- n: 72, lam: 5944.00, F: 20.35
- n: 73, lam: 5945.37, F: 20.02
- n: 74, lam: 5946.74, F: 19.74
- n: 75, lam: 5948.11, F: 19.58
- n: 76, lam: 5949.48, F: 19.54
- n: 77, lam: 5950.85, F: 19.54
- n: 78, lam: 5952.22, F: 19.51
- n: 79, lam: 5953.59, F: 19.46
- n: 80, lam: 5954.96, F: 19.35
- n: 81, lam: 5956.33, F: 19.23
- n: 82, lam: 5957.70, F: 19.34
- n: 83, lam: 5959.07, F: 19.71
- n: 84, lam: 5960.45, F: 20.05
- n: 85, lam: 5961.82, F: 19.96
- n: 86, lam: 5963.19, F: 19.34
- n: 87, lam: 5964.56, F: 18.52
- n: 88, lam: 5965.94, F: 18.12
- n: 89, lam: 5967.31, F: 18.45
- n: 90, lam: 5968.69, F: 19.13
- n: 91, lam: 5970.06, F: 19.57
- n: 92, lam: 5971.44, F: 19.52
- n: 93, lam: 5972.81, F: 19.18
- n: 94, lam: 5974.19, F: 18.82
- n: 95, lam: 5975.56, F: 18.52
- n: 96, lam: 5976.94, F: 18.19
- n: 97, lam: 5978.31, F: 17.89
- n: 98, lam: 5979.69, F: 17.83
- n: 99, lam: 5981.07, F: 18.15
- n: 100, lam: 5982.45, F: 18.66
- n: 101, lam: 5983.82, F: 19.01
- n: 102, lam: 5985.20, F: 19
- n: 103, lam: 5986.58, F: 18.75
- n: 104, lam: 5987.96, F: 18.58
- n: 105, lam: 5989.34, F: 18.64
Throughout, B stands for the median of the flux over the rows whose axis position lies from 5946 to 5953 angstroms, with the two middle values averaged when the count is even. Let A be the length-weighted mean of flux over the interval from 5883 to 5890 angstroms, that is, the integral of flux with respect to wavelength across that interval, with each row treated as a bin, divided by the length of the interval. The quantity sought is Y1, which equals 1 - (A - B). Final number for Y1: 1.7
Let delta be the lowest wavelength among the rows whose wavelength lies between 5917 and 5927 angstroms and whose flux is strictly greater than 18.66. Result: 5918.05 angstroms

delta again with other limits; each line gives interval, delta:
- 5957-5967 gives 5957.70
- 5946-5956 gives 5946.74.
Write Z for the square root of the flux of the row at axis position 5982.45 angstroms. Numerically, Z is 4.32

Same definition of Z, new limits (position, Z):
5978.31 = 4.23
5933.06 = 4.25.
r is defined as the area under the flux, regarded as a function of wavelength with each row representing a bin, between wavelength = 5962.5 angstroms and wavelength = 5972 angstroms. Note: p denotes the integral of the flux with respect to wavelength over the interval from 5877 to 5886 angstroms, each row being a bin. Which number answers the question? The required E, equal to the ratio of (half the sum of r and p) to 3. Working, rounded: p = 180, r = 180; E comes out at 60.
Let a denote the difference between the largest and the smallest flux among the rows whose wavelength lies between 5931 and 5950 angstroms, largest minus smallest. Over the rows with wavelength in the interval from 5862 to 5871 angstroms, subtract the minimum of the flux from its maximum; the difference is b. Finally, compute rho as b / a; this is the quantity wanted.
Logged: 0.54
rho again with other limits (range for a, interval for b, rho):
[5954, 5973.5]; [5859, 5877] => 0.73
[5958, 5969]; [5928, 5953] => 1.34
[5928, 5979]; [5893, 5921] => 1.02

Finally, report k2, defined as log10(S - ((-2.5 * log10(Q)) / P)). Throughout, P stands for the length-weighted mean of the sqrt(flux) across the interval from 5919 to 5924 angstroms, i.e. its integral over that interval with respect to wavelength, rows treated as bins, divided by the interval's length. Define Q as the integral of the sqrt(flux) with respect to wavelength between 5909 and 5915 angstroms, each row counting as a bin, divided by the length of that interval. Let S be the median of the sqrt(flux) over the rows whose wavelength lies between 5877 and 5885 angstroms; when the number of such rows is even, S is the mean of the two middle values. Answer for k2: 0.687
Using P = 4.48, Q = 4.37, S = 4.51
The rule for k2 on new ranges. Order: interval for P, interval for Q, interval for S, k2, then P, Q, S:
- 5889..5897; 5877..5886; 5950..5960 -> 0.681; 4.16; 4.47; 4.41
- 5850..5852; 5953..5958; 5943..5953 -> 0.680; 4.50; 4.40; 4.42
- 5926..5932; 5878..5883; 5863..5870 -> 0.682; 4.39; 4.51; 4.43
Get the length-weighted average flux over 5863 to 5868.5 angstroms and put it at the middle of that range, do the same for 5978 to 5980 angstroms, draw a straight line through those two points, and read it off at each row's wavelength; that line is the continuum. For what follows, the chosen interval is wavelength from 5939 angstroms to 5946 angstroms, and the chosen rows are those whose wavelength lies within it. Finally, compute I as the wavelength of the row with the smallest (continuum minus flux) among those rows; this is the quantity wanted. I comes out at 5942.63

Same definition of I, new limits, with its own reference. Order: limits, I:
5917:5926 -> 5923.51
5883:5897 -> 5884.08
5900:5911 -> 5905.80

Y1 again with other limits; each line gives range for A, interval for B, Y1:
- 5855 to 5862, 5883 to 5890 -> 0.0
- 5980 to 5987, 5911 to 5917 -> 2.0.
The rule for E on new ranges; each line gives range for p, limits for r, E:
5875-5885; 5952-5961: 63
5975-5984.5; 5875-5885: 63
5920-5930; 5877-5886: 63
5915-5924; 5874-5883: 60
